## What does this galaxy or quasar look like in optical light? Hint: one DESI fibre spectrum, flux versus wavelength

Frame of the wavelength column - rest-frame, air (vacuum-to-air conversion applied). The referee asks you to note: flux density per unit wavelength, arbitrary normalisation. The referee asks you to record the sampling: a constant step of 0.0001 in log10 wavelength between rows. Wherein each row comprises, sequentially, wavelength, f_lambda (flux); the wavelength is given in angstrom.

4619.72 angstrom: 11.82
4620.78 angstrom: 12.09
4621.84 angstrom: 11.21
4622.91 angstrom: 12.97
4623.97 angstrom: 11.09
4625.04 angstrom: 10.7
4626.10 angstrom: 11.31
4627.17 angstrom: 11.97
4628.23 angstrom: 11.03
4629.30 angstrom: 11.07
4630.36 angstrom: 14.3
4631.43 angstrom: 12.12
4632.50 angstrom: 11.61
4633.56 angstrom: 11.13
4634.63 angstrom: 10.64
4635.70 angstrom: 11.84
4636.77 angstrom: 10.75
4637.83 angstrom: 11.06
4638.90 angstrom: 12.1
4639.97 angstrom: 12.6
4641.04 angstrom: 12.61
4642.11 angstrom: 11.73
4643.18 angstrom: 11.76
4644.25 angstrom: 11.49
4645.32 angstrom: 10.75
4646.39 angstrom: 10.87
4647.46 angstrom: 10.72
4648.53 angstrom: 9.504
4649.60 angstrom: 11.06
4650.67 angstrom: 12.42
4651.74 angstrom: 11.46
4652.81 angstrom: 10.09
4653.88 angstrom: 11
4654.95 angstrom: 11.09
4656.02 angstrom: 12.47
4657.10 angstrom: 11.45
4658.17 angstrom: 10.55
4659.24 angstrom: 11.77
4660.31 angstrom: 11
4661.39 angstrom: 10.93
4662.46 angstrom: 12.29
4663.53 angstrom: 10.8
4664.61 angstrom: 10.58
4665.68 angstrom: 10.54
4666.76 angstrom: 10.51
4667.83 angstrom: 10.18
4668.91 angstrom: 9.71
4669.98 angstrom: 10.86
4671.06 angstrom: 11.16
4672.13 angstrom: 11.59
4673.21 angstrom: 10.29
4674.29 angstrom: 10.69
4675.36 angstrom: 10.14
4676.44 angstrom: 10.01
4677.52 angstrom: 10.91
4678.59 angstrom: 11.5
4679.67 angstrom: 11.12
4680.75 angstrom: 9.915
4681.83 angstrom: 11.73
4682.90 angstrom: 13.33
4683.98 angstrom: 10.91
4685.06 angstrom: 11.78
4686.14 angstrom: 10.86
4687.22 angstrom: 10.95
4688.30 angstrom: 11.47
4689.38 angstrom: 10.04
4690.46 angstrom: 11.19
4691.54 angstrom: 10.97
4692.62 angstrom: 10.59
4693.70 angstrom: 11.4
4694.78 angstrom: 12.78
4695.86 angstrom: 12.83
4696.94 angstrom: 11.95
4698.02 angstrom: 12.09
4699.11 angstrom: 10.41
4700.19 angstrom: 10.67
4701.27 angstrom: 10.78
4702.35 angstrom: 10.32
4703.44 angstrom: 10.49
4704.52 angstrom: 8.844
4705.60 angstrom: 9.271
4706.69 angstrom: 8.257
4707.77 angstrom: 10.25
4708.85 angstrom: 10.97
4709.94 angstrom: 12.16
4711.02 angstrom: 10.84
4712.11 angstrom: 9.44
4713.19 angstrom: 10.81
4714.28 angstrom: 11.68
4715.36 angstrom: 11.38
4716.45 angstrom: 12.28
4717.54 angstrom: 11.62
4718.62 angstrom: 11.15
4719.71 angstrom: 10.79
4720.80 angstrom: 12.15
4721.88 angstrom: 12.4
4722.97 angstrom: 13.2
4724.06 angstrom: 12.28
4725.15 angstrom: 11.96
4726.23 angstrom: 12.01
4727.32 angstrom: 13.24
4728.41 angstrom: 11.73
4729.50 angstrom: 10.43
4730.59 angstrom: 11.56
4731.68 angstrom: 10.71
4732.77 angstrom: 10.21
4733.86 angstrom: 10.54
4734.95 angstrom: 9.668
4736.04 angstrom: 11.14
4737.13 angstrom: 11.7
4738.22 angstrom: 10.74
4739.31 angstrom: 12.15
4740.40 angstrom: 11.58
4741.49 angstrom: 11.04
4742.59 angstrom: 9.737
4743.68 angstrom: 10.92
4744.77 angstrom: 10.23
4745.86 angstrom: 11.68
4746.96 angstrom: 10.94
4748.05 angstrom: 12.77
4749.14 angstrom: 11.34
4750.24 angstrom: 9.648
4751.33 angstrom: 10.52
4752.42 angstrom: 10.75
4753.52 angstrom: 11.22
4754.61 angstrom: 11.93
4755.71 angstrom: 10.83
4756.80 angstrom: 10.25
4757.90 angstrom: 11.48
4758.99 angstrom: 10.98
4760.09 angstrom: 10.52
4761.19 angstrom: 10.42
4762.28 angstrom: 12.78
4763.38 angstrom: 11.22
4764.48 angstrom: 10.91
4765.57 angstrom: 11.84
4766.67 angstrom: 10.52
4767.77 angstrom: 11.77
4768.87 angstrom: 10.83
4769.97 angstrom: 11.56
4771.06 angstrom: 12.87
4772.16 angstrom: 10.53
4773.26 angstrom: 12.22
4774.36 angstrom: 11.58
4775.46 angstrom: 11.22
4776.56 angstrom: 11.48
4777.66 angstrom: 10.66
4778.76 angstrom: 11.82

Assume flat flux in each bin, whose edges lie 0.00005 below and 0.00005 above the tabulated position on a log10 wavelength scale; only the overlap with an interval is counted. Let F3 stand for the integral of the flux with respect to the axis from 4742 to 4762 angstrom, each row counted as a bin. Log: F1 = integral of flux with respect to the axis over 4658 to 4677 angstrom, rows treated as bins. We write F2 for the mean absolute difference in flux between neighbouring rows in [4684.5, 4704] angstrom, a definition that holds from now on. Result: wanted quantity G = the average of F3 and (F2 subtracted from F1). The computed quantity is 211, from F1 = 204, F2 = 0.63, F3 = 218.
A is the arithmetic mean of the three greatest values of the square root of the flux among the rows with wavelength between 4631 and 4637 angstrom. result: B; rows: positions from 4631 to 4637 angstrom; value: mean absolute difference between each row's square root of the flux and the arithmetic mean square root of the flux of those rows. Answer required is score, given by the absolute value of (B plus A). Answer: 3.52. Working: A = 3.443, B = 0.08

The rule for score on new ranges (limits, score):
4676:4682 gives 3.48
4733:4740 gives 3.52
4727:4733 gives 3.62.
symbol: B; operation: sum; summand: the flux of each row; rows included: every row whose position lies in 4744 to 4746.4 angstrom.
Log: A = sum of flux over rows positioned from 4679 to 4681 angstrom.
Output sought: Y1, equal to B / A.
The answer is 1.04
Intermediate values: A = 21.0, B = 21.9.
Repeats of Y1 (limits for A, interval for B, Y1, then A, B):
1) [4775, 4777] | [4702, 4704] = 0.92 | 22.7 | 20.8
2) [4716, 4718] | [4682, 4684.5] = 1.01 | 23.9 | 24.2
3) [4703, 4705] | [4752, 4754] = 1.14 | 19.3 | 22.0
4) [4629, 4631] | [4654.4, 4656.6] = 0.93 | 25.4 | 23.6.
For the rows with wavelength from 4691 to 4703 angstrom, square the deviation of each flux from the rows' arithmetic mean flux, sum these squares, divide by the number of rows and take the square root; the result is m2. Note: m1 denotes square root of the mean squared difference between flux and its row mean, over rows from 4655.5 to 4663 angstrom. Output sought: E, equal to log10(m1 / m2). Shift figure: -0.12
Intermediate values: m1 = 0.67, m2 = 0.9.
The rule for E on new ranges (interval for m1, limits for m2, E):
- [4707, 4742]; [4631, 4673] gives 0.07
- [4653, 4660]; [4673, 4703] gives -0.15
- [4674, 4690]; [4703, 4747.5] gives -0.10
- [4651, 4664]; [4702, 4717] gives -0.25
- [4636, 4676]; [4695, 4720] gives -0.15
